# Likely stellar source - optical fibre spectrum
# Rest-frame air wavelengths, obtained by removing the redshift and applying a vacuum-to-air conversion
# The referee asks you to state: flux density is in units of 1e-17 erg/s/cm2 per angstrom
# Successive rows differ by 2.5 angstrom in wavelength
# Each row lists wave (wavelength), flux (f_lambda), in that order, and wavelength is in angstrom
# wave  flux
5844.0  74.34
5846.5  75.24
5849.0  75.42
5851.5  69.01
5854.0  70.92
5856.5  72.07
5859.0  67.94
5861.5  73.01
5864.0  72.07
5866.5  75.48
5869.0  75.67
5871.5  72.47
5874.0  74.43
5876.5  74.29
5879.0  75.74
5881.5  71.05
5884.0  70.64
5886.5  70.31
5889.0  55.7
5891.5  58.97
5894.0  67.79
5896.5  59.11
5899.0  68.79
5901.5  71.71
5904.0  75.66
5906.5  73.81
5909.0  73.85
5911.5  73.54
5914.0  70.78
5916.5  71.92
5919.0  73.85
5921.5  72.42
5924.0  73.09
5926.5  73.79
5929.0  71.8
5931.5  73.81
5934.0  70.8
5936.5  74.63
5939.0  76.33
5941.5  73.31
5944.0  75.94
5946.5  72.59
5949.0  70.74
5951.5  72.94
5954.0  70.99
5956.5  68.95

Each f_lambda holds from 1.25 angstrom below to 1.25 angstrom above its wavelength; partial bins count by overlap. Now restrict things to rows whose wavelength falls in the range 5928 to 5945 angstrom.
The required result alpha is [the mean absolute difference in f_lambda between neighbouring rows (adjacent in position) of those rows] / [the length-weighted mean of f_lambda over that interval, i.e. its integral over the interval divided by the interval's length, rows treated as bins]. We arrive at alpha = 0.04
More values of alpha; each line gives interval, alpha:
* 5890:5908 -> 0.09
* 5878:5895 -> 0.08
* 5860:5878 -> 0.02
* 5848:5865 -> 0.05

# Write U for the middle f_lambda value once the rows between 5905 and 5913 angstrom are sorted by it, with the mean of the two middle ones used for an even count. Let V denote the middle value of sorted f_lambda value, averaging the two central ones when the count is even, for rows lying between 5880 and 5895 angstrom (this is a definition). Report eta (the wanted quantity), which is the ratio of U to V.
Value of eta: 1.07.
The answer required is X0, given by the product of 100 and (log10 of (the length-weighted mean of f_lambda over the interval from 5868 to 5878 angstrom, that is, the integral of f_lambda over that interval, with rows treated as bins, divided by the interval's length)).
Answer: 187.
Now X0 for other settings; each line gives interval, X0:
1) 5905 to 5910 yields 187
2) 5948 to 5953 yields 186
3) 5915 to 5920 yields 186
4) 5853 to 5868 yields 186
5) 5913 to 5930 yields 186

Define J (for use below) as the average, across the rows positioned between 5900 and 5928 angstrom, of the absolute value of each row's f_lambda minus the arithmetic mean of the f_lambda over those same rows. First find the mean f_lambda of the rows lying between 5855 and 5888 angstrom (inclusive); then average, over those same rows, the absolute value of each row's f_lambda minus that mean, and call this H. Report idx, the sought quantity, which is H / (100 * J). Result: 0.018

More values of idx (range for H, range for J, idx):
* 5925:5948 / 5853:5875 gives 0.008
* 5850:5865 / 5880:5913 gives 0.003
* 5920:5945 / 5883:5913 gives 0.002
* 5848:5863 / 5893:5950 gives 0.009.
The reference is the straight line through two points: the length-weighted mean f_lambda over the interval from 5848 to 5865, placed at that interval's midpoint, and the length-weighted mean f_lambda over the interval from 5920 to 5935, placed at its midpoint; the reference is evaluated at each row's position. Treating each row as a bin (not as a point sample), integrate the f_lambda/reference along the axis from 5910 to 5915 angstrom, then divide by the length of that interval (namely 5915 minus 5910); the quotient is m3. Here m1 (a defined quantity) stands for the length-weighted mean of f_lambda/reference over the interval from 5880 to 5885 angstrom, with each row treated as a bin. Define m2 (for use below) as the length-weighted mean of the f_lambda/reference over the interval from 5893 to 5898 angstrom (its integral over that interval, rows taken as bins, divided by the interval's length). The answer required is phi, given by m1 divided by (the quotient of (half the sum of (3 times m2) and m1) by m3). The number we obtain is 0.54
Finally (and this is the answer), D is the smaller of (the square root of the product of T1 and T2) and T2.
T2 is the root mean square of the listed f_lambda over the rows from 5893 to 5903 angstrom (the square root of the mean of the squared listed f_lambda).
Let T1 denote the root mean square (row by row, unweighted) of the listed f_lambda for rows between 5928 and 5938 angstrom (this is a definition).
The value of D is 67.0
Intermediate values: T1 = 72.8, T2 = 67.0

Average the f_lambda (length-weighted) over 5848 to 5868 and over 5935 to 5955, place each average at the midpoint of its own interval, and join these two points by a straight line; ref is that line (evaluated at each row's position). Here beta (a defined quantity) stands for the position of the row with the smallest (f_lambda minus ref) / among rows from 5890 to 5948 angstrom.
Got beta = 5891.5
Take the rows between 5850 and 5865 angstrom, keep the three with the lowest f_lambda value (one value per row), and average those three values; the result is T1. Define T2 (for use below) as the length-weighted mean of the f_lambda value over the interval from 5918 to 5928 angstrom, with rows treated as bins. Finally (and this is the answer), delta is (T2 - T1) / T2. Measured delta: 0.05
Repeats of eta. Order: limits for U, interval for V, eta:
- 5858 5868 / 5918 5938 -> 0.99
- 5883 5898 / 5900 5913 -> 0.86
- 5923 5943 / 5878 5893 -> 1.04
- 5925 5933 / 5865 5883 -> 0.99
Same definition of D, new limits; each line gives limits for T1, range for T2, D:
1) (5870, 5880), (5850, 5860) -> 70.0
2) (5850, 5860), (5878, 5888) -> 71.0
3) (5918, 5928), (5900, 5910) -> 73.5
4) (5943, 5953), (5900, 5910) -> 73.4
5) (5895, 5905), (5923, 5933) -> 71.1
